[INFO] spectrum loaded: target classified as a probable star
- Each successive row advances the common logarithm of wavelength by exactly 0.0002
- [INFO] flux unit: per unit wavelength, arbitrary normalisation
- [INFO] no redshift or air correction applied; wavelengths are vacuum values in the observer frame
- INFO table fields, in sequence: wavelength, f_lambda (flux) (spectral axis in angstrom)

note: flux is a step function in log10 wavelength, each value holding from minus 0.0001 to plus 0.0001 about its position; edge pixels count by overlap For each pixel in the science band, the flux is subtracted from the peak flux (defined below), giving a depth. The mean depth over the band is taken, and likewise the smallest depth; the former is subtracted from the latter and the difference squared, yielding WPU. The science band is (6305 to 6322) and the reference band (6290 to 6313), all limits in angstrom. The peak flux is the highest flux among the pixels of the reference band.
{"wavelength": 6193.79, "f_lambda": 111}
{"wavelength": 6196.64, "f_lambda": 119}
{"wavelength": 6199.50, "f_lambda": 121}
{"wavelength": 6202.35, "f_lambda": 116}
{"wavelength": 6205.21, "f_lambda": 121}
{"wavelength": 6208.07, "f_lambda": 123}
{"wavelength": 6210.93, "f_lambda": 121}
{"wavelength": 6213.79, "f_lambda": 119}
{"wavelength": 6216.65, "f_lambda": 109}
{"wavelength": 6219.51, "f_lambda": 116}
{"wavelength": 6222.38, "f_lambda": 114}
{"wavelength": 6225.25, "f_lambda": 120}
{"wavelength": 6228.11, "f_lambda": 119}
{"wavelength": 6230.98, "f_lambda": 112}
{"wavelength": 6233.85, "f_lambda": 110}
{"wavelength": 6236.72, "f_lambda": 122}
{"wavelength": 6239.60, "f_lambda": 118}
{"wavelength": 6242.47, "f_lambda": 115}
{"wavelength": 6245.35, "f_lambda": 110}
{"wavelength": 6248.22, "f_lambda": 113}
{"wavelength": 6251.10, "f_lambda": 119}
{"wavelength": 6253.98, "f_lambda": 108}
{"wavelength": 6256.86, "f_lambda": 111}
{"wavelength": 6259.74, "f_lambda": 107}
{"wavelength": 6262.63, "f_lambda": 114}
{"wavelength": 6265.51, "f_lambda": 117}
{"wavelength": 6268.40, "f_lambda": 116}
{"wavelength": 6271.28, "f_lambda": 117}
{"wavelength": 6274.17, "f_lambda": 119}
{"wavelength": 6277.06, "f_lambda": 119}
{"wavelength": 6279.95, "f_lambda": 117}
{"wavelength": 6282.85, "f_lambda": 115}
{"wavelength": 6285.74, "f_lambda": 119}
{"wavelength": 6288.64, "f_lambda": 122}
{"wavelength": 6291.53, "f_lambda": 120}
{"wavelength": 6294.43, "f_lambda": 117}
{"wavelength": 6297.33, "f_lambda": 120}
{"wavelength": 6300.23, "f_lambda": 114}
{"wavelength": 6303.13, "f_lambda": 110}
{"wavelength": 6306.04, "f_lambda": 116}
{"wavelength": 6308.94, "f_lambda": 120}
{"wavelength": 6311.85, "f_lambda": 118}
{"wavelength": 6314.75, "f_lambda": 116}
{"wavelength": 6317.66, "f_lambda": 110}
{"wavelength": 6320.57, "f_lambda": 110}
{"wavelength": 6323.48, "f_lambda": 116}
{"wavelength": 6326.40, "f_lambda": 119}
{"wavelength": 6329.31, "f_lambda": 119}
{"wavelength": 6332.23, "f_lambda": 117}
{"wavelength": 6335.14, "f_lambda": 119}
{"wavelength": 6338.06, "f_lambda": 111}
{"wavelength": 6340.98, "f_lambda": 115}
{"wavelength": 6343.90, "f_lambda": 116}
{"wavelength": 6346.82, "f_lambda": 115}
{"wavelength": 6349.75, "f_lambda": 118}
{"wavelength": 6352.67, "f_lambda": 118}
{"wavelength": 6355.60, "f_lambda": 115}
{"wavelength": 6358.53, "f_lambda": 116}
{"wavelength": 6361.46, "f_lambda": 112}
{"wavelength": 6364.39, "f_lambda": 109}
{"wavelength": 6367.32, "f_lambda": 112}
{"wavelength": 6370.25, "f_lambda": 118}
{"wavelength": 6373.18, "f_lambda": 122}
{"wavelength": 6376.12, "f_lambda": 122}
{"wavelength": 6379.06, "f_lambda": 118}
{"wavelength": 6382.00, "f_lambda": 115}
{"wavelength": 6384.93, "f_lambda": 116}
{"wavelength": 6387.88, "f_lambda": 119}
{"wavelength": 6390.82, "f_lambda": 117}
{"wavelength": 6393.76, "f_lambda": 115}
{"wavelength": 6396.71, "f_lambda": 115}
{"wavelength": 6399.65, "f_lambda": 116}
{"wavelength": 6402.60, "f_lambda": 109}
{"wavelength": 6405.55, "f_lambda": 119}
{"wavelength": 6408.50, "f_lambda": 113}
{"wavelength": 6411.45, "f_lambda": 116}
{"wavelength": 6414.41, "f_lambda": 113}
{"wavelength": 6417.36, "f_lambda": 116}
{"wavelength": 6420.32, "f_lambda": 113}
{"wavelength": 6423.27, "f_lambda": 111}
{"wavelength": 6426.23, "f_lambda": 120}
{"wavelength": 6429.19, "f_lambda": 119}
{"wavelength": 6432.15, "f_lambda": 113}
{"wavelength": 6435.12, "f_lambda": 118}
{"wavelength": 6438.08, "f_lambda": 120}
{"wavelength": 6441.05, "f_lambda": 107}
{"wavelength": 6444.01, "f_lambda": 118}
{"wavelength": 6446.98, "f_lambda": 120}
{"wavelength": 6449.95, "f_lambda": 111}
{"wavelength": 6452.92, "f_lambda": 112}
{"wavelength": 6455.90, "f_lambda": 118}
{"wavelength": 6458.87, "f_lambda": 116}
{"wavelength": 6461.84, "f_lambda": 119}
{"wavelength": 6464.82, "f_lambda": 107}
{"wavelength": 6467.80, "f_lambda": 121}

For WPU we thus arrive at 25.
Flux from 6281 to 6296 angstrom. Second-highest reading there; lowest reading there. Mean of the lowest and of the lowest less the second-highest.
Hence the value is 55.0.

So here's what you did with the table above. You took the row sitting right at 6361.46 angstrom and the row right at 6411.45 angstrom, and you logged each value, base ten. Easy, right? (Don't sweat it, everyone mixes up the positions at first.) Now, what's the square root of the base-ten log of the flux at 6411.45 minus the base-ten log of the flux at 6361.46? 0.123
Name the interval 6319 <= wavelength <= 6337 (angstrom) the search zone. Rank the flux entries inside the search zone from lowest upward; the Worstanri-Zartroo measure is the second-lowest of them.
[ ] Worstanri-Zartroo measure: 116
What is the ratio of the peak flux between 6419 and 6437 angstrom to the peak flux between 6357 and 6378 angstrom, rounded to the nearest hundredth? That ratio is 0.98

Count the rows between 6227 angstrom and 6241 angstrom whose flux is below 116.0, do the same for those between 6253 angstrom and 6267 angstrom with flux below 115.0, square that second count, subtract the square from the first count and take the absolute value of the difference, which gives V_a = 14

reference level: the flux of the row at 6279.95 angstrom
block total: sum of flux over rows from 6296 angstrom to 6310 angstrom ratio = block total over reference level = 4.96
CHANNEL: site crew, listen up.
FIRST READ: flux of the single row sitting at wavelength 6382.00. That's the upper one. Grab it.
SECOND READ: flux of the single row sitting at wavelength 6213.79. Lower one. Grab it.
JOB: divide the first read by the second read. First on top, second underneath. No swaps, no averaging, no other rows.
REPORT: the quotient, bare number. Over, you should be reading 0.97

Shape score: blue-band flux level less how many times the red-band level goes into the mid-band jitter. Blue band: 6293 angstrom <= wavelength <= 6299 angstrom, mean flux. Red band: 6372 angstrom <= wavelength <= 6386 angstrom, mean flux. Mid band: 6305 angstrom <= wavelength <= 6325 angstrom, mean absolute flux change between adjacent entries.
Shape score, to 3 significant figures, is 118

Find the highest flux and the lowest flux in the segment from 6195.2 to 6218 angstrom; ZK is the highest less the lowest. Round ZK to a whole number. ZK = 14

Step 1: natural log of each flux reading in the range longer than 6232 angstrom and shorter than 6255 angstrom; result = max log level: 4.80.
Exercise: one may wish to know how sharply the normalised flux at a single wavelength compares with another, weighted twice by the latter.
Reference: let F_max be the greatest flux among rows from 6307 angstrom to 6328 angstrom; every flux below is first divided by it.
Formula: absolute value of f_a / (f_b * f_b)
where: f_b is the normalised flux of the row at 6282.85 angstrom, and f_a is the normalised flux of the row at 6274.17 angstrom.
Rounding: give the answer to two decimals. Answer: 1.08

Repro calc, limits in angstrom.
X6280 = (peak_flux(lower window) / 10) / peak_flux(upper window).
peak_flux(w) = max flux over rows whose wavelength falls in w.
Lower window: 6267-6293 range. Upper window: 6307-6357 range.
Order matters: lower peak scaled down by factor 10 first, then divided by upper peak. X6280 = 0.102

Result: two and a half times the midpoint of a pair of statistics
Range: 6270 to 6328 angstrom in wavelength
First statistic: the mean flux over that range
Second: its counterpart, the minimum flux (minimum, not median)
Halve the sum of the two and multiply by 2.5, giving 283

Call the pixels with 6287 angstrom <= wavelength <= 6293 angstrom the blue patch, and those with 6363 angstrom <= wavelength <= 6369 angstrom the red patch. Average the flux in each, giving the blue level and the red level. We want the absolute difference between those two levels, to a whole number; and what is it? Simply 10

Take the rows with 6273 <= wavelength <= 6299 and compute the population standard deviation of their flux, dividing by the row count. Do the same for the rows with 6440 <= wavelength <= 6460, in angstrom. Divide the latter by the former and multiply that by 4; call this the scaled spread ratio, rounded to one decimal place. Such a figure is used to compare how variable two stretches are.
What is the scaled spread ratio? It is 8.9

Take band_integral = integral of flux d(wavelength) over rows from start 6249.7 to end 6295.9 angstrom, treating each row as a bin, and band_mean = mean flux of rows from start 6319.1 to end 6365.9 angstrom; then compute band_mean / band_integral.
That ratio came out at 0.0215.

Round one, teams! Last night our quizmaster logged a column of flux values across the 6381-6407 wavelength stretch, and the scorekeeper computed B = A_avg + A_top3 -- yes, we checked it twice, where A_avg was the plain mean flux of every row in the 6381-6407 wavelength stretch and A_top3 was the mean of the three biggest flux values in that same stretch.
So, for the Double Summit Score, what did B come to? 234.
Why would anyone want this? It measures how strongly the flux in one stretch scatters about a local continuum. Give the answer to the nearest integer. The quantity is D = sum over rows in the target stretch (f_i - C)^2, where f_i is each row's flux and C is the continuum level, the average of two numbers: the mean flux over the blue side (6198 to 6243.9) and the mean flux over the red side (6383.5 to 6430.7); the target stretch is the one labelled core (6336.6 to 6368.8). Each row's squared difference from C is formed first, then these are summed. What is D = 131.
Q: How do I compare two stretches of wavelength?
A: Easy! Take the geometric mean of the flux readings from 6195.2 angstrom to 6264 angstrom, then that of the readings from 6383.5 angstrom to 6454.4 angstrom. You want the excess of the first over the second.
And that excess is 0.42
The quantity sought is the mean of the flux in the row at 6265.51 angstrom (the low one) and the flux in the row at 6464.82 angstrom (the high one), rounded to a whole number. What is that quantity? 112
